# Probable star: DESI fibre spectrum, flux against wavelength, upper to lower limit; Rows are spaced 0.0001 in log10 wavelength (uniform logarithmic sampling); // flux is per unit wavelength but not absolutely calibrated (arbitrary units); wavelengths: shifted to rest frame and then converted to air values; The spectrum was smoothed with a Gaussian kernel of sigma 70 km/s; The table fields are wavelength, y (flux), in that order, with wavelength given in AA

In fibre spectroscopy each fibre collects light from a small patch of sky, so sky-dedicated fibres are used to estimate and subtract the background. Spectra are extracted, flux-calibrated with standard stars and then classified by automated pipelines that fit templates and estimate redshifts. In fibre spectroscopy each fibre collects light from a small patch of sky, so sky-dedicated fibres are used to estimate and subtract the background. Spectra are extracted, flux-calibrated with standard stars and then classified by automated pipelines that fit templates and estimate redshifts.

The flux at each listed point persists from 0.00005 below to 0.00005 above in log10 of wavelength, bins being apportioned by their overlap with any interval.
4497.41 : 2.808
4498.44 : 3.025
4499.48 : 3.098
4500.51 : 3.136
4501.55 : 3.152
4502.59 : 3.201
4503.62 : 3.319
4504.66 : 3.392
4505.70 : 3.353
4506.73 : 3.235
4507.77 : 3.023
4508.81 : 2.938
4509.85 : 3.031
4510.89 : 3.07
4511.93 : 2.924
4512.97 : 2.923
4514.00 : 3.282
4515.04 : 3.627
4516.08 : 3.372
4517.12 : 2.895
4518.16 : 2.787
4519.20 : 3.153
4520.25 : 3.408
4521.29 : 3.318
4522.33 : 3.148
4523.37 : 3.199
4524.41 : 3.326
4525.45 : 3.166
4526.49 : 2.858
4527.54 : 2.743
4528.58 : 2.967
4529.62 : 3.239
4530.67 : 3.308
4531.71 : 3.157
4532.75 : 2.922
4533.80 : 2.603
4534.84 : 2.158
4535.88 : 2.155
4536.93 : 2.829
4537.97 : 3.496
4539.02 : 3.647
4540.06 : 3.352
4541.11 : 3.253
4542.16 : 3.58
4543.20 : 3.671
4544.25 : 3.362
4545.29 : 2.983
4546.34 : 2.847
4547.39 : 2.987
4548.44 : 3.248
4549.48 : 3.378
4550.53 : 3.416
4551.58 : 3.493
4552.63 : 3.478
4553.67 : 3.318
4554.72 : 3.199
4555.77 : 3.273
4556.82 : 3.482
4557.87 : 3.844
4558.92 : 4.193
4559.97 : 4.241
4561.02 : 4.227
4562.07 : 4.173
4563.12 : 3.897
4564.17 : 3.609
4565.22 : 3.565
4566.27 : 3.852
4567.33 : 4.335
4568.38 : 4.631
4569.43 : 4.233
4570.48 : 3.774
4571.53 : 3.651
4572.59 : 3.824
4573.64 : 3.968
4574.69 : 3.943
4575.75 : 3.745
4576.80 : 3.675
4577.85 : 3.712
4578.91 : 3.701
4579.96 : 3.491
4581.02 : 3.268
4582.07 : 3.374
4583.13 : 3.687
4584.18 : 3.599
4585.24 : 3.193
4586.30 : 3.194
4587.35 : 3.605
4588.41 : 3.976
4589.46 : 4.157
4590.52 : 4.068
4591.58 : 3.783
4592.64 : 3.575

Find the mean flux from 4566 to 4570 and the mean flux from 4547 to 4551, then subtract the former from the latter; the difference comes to -1.0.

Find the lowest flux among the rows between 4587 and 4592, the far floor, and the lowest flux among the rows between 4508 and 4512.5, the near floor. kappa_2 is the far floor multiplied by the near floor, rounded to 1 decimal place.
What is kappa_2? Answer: 10.5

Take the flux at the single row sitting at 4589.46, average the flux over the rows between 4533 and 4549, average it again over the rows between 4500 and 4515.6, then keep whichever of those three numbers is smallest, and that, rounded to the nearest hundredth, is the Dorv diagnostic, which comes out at 3.08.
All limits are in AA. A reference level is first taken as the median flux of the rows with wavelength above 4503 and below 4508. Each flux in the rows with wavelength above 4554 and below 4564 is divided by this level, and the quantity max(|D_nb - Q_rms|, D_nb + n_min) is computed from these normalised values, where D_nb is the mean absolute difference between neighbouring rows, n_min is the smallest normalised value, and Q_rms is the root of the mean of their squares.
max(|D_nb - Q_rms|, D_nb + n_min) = 1.11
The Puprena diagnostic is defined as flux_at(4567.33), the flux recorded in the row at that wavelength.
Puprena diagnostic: 4.335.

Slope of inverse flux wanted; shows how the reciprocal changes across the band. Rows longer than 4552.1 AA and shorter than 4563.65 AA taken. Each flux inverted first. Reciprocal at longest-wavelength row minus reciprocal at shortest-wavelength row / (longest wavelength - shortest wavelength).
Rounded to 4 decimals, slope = -0.0029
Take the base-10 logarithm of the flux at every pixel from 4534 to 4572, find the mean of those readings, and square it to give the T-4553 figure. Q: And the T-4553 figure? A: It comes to 0.29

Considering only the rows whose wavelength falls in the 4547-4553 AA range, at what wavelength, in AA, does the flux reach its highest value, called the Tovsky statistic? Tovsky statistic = 4551.58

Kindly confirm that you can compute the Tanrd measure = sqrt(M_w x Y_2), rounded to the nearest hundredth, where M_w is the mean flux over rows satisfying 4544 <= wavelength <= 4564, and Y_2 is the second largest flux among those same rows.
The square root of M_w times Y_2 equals 3.86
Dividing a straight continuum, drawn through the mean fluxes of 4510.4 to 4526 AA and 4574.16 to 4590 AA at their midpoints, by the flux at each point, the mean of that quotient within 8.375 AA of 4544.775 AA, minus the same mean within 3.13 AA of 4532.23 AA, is -0.135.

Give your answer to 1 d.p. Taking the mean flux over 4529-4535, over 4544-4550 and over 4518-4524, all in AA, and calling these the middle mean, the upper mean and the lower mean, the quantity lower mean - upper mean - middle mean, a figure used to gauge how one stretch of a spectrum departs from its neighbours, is -2.9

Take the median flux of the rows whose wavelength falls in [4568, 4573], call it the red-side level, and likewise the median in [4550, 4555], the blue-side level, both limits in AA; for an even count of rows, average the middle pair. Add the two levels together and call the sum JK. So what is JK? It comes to 7.24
